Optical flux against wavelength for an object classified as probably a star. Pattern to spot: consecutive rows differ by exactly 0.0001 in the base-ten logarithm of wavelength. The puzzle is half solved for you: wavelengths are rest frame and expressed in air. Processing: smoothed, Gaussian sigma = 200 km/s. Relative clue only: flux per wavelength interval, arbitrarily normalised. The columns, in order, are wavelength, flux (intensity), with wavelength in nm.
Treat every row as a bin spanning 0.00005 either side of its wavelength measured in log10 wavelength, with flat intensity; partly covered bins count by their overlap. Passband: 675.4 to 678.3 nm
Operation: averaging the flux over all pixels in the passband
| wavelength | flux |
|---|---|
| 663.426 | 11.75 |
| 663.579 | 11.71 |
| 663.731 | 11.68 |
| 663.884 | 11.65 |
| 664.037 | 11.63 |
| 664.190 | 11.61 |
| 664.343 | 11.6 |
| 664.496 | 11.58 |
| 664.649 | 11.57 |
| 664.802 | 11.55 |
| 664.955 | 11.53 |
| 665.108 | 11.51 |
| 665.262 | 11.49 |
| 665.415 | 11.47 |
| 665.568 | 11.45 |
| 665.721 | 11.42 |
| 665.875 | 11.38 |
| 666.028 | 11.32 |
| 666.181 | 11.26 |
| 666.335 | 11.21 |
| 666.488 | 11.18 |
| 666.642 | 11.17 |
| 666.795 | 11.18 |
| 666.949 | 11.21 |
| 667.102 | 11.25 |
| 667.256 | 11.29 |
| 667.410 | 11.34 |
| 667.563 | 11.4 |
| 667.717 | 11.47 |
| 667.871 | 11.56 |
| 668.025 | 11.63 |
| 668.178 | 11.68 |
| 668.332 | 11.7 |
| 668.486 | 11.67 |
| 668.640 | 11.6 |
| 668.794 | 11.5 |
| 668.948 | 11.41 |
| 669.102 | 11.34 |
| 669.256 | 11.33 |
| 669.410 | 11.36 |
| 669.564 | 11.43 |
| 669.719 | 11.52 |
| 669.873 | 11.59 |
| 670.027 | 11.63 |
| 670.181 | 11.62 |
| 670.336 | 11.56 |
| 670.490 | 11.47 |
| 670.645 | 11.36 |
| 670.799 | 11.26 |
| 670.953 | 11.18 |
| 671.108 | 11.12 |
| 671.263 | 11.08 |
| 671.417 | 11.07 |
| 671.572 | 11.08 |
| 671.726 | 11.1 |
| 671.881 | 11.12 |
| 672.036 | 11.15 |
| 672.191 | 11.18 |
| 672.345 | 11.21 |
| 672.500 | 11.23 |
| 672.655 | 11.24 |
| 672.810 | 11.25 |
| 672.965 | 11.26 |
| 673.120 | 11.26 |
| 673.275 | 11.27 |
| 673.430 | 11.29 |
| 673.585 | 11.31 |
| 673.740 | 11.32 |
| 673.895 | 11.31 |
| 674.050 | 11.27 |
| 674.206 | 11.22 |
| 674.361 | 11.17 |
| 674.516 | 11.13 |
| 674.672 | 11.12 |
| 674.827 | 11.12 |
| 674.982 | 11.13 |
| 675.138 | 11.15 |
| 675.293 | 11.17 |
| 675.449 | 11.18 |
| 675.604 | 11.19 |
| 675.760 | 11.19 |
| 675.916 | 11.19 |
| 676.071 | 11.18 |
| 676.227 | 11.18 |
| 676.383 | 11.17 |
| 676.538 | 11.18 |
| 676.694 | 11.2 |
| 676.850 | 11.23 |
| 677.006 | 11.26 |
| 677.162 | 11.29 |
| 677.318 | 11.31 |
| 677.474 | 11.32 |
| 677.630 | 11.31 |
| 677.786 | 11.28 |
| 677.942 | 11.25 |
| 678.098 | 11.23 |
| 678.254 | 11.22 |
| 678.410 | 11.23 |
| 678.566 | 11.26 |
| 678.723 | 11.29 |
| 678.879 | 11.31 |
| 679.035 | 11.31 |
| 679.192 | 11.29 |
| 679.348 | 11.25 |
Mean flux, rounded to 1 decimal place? 11.2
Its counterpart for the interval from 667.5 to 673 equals 11.4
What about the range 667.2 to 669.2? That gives 11.5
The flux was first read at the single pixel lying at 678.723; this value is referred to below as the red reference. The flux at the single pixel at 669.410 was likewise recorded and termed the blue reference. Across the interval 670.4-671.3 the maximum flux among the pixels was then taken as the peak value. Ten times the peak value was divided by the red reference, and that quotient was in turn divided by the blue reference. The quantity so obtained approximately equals 0.894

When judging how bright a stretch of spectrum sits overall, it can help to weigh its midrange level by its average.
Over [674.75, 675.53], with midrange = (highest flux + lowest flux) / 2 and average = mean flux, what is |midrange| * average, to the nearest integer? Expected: 124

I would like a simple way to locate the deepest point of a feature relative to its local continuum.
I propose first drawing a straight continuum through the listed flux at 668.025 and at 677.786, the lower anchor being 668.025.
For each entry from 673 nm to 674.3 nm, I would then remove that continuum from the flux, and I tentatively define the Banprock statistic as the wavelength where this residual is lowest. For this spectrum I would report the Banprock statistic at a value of 674.206 nm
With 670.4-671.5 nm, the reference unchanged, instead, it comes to 671.417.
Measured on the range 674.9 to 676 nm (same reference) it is 674.982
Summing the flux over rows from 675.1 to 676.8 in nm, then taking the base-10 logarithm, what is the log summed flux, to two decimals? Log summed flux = 2.09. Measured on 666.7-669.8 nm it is 2.36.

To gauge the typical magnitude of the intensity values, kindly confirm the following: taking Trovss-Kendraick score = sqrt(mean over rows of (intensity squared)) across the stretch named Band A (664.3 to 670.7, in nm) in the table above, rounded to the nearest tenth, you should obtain 11.4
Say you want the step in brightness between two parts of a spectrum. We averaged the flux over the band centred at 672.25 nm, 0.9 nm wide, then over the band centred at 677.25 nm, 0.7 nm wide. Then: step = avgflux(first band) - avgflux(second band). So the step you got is -0.11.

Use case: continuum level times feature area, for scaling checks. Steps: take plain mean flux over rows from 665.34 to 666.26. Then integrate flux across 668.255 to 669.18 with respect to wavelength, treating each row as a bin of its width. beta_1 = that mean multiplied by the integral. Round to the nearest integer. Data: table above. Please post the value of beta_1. 121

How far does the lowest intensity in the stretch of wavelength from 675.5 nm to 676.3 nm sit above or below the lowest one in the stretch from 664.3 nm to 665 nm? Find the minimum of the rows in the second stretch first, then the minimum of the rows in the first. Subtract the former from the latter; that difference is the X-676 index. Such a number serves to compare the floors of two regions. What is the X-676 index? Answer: -0.350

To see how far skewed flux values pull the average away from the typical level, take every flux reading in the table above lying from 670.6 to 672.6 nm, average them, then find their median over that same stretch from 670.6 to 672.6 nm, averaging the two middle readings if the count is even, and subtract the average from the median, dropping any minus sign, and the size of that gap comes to 0.015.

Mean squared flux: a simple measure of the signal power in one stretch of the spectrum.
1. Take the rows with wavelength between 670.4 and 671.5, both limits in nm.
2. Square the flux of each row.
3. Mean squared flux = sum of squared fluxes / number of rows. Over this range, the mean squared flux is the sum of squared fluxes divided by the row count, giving 126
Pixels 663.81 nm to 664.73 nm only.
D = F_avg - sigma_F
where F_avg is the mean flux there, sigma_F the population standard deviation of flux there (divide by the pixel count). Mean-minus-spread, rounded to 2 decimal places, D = 11.58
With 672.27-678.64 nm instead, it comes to 11.17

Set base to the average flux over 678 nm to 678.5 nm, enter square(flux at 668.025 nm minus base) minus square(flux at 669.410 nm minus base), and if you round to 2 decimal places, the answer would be 0.14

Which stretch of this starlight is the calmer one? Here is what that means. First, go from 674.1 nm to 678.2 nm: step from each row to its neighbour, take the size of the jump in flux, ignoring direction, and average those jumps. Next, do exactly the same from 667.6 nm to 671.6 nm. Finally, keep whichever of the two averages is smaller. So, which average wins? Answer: 0.0172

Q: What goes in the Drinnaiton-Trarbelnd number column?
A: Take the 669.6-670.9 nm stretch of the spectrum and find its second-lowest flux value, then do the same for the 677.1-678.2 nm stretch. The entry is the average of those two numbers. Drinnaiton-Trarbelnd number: 11.3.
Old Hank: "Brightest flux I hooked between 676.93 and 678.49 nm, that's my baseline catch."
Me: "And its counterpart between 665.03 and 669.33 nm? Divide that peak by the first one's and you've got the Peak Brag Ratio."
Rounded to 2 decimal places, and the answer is 1.03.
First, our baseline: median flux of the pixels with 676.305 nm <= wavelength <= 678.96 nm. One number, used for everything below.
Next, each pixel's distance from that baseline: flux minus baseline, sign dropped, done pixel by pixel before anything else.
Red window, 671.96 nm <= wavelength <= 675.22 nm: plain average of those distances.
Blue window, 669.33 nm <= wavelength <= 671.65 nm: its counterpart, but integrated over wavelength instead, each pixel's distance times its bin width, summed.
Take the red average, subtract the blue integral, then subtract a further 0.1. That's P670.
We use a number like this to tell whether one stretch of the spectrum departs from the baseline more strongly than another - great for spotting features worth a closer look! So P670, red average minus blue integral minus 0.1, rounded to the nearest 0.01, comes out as -0.50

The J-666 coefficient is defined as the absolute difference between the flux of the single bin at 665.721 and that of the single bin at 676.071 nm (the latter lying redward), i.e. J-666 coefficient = 0.24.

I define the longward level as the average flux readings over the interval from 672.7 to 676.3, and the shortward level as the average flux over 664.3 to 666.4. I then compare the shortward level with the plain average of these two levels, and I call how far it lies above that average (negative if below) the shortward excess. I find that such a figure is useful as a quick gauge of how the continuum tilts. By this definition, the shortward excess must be 0.12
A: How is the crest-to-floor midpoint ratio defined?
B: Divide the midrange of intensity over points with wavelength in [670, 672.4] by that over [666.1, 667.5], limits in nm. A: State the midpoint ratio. 1.008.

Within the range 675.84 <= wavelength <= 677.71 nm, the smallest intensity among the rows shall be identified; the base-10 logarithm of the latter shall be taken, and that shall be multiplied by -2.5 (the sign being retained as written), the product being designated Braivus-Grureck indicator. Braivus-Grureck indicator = -2.620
